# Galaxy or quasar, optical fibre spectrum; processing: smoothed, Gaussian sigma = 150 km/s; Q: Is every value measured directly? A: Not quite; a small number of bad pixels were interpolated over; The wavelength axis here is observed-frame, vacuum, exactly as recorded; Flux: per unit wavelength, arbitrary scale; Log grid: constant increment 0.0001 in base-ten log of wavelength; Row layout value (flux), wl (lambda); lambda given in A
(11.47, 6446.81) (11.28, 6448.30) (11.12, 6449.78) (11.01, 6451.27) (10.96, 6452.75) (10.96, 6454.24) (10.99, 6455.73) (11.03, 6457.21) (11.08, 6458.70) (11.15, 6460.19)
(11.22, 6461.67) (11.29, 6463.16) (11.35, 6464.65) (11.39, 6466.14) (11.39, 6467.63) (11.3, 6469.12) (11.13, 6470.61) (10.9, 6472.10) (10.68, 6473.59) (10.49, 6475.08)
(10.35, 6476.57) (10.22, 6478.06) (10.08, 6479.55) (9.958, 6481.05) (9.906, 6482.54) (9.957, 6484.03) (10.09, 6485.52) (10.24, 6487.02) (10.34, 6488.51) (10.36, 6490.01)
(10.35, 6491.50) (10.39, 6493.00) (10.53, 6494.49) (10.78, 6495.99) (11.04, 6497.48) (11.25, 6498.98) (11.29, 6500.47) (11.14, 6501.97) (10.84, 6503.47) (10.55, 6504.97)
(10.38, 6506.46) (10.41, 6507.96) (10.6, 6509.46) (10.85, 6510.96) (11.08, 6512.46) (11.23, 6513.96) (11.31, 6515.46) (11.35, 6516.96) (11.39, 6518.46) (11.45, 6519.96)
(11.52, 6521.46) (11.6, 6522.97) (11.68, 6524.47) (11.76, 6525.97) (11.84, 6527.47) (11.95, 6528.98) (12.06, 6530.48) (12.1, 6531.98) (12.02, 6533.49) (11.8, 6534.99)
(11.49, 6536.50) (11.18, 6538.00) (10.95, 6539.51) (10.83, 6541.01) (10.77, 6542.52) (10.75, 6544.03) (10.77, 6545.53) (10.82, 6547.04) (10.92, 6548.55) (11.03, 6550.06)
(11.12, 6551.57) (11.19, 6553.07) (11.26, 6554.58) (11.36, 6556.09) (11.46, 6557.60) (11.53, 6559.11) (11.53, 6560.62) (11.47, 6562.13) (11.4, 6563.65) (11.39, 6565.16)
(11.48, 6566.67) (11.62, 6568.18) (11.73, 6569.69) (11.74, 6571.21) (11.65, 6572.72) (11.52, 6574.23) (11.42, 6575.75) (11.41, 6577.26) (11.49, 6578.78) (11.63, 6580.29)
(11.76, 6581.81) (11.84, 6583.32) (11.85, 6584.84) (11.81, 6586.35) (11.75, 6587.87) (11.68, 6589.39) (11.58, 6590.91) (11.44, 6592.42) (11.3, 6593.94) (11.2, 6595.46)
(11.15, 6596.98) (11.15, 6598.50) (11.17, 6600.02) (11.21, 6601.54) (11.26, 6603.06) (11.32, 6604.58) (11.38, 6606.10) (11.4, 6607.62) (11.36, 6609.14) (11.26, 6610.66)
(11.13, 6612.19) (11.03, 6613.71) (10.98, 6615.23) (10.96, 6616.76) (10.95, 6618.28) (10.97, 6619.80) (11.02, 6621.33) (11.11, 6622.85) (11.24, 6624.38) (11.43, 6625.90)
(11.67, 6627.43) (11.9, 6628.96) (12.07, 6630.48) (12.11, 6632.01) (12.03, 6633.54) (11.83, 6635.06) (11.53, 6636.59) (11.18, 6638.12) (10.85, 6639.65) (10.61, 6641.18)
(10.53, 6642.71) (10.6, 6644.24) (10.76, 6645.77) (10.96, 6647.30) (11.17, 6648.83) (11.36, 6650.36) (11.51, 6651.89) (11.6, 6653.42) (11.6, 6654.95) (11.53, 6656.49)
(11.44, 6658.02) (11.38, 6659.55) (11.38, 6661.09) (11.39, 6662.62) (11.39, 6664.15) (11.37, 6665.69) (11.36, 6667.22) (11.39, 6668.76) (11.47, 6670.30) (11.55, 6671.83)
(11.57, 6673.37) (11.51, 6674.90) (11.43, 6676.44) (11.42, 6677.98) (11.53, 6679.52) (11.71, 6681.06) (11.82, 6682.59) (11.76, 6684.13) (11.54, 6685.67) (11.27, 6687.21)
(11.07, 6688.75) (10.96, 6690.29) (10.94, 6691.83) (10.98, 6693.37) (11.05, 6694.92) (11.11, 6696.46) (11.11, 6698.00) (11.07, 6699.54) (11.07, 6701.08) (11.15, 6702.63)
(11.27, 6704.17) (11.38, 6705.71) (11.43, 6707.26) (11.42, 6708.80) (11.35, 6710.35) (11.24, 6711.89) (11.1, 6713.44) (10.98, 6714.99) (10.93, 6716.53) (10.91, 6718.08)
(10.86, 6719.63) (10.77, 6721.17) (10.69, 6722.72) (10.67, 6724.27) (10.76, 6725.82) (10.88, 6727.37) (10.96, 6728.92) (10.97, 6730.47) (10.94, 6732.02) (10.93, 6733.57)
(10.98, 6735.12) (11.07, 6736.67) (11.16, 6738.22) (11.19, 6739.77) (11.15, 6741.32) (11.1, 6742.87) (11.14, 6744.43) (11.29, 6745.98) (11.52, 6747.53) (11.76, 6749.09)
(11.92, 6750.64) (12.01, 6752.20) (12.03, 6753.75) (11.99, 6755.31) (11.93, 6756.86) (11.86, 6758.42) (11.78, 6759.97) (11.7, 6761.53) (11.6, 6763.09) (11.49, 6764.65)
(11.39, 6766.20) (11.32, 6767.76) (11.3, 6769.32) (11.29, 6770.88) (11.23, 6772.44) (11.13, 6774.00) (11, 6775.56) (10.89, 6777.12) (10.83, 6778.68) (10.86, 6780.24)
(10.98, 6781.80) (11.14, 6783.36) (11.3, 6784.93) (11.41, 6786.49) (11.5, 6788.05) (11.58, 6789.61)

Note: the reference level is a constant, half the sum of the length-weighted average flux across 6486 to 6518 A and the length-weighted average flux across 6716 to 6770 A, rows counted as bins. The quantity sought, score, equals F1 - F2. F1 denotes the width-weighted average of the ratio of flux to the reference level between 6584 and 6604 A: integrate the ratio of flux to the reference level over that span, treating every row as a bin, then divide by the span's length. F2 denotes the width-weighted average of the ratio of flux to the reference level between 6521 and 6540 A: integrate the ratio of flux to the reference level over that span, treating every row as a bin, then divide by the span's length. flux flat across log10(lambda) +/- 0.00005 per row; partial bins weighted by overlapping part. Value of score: -0.02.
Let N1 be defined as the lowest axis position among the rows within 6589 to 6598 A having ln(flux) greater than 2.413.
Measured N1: 6589.39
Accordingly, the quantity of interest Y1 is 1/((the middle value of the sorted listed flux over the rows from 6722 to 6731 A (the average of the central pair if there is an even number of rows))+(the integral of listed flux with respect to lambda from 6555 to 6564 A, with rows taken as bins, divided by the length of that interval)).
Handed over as 0.0449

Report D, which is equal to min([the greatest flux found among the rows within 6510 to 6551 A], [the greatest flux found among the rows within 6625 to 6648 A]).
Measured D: 12.1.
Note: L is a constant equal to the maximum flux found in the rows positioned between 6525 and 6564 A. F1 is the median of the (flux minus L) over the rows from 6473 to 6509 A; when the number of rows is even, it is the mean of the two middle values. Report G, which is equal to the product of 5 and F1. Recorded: -8.6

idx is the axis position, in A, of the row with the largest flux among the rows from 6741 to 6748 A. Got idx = 6747.53 A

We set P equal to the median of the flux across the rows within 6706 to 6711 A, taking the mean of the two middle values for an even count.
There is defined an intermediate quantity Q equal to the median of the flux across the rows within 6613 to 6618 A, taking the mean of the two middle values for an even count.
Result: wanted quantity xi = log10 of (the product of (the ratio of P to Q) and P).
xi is 1.075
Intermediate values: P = 11.4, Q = 11.0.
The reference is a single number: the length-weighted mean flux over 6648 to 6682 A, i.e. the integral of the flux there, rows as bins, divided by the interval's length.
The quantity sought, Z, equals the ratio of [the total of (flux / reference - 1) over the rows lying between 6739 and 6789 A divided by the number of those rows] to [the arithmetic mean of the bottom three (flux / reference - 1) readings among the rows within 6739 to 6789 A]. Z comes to 0.09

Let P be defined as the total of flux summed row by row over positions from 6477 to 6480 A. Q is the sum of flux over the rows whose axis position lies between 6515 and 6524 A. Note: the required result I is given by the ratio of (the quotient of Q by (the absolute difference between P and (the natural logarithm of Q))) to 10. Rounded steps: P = 20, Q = 69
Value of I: 0.427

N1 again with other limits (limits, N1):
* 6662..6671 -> 6662.62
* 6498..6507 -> 6498.98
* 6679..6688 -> 6679.52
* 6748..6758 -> 6749.09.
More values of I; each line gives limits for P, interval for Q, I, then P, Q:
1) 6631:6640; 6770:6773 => 0.034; 70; 23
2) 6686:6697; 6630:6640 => 0.112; 77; 82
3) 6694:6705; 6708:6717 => 0.091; 78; 67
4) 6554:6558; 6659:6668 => 0.229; 34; 68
